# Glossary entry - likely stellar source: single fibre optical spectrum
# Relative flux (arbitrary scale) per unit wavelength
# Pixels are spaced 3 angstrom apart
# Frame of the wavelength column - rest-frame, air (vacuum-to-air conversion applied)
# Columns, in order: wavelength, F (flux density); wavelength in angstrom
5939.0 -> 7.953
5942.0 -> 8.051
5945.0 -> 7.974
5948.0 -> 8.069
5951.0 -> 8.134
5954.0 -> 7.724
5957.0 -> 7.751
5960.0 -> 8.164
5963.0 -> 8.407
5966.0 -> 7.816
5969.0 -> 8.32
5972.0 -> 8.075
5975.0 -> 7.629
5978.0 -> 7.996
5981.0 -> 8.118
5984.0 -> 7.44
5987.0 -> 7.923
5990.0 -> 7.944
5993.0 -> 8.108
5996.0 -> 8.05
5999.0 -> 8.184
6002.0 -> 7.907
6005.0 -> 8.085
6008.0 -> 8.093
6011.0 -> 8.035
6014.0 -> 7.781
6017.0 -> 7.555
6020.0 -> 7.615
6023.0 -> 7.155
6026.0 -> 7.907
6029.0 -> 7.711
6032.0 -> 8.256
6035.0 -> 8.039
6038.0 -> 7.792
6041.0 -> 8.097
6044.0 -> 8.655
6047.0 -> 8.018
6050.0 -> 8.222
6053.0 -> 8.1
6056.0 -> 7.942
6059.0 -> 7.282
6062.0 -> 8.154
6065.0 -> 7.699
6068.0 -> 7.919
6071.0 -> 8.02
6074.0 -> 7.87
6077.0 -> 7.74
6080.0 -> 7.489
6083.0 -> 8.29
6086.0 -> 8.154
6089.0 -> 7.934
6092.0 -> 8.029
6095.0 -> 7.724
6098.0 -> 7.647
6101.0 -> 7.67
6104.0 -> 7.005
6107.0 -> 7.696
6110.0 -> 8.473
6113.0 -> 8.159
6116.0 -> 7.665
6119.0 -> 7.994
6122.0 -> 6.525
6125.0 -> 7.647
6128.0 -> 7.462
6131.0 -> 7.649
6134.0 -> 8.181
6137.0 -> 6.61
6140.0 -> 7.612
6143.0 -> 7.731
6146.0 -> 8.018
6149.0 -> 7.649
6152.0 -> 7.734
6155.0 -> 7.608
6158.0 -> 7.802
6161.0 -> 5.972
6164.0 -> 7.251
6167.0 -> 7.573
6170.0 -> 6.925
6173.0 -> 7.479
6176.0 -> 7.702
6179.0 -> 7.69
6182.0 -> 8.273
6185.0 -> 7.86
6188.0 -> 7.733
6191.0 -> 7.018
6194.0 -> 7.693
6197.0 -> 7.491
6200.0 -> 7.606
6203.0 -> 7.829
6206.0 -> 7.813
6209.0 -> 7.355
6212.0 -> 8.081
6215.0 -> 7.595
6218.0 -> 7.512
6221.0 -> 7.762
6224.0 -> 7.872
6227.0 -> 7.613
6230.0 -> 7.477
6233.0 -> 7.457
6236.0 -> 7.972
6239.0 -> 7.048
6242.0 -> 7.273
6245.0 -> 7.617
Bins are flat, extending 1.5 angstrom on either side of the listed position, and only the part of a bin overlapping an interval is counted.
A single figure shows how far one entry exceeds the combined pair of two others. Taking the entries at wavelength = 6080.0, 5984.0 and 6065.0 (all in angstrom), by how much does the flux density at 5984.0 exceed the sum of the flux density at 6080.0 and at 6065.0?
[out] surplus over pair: -7.7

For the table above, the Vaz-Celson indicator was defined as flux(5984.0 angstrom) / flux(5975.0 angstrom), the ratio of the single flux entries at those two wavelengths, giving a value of 0.98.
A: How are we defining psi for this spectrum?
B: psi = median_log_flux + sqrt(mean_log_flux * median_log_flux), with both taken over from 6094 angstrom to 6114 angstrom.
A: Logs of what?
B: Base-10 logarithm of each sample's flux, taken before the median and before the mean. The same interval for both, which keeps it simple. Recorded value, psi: 1.77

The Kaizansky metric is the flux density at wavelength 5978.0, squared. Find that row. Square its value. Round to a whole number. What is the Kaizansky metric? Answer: 64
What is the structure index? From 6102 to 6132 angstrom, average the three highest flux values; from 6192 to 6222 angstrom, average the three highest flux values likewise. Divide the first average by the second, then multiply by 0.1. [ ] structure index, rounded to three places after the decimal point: 0.104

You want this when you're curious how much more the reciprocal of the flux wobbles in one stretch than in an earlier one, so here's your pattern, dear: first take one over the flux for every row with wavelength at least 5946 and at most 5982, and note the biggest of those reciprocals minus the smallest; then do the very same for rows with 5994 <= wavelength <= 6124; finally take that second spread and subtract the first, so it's 0.026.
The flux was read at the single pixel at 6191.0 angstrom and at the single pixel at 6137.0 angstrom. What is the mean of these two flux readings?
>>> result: 6.81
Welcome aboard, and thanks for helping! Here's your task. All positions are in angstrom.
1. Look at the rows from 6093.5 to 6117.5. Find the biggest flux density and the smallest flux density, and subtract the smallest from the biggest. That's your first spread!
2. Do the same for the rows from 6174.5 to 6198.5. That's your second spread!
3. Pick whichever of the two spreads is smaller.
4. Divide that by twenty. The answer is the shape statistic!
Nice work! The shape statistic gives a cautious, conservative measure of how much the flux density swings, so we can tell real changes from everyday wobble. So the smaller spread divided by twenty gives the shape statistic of 0.063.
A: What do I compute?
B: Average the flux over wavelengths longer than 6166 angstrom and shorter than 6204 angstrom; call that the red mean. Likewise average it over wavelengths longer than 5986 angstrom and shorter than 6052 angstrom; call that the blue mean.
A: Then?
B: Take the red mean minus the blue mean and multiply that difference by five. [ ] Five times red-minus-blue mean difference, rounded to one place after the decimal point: -1.8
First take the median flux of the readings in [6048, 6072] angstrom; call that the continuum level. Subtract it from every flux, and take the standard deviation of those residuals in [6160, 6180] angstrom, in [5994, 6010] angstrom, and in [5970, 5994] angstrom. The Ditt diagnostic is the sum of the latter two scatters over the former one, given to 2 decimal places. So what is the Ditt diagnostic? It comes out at 0.56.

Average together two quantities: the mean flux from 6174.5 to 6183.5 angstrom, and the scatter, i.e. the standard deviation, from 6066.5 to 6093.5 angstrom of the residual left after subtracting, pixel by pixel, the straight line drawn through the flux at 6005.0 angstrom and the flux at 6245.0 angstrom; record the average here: 4.06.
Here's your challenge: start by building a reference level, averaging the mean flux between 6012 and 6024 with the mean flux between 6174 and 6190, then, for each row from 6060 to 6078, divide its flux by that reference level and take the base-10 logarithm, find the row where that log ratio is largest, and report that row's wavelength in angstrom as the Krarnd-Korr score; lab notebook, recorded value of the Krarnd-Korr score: 6062.0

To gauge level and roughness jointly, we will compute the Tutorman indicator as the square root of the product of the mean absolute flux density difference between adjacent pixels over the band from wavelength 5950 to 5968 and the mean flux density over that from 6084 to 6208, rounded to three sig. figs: 1.60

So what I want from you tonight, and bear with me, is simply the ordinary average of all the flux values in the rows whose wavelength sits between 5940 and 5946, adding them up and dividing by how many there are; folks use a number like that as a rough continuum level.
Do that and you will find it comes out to 8.01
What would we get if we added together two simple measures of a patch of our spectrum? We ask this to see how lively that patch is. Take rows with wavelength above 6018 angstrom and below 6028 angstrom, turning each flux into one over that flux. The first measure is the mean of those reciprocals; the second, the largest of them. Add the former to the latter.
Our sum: 0.272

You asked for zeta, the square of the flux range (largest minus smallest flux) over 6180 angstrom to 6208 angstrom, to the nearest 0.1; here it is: 1.6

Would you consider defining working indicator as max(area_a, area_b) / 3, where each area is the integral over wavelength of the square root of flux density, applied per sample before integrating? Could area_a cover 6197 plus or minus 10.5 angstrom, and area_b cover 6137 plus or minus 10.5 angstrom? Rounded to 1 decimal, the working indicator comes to 19.3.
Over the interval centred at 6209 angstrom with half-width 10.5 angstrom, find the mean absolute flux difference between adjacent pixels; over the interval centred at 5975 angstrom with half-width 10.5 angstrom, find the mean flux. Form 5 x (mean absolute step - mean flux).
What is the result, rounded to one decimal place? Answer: -37.9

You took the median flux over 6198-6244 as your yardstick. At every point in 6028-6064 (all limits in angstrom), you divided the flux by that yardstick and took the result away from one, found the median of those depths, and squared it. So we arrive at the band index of 0.0037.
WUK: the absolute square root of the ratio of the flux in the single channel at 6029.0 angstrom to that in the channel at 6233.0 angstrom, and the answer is 1.02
